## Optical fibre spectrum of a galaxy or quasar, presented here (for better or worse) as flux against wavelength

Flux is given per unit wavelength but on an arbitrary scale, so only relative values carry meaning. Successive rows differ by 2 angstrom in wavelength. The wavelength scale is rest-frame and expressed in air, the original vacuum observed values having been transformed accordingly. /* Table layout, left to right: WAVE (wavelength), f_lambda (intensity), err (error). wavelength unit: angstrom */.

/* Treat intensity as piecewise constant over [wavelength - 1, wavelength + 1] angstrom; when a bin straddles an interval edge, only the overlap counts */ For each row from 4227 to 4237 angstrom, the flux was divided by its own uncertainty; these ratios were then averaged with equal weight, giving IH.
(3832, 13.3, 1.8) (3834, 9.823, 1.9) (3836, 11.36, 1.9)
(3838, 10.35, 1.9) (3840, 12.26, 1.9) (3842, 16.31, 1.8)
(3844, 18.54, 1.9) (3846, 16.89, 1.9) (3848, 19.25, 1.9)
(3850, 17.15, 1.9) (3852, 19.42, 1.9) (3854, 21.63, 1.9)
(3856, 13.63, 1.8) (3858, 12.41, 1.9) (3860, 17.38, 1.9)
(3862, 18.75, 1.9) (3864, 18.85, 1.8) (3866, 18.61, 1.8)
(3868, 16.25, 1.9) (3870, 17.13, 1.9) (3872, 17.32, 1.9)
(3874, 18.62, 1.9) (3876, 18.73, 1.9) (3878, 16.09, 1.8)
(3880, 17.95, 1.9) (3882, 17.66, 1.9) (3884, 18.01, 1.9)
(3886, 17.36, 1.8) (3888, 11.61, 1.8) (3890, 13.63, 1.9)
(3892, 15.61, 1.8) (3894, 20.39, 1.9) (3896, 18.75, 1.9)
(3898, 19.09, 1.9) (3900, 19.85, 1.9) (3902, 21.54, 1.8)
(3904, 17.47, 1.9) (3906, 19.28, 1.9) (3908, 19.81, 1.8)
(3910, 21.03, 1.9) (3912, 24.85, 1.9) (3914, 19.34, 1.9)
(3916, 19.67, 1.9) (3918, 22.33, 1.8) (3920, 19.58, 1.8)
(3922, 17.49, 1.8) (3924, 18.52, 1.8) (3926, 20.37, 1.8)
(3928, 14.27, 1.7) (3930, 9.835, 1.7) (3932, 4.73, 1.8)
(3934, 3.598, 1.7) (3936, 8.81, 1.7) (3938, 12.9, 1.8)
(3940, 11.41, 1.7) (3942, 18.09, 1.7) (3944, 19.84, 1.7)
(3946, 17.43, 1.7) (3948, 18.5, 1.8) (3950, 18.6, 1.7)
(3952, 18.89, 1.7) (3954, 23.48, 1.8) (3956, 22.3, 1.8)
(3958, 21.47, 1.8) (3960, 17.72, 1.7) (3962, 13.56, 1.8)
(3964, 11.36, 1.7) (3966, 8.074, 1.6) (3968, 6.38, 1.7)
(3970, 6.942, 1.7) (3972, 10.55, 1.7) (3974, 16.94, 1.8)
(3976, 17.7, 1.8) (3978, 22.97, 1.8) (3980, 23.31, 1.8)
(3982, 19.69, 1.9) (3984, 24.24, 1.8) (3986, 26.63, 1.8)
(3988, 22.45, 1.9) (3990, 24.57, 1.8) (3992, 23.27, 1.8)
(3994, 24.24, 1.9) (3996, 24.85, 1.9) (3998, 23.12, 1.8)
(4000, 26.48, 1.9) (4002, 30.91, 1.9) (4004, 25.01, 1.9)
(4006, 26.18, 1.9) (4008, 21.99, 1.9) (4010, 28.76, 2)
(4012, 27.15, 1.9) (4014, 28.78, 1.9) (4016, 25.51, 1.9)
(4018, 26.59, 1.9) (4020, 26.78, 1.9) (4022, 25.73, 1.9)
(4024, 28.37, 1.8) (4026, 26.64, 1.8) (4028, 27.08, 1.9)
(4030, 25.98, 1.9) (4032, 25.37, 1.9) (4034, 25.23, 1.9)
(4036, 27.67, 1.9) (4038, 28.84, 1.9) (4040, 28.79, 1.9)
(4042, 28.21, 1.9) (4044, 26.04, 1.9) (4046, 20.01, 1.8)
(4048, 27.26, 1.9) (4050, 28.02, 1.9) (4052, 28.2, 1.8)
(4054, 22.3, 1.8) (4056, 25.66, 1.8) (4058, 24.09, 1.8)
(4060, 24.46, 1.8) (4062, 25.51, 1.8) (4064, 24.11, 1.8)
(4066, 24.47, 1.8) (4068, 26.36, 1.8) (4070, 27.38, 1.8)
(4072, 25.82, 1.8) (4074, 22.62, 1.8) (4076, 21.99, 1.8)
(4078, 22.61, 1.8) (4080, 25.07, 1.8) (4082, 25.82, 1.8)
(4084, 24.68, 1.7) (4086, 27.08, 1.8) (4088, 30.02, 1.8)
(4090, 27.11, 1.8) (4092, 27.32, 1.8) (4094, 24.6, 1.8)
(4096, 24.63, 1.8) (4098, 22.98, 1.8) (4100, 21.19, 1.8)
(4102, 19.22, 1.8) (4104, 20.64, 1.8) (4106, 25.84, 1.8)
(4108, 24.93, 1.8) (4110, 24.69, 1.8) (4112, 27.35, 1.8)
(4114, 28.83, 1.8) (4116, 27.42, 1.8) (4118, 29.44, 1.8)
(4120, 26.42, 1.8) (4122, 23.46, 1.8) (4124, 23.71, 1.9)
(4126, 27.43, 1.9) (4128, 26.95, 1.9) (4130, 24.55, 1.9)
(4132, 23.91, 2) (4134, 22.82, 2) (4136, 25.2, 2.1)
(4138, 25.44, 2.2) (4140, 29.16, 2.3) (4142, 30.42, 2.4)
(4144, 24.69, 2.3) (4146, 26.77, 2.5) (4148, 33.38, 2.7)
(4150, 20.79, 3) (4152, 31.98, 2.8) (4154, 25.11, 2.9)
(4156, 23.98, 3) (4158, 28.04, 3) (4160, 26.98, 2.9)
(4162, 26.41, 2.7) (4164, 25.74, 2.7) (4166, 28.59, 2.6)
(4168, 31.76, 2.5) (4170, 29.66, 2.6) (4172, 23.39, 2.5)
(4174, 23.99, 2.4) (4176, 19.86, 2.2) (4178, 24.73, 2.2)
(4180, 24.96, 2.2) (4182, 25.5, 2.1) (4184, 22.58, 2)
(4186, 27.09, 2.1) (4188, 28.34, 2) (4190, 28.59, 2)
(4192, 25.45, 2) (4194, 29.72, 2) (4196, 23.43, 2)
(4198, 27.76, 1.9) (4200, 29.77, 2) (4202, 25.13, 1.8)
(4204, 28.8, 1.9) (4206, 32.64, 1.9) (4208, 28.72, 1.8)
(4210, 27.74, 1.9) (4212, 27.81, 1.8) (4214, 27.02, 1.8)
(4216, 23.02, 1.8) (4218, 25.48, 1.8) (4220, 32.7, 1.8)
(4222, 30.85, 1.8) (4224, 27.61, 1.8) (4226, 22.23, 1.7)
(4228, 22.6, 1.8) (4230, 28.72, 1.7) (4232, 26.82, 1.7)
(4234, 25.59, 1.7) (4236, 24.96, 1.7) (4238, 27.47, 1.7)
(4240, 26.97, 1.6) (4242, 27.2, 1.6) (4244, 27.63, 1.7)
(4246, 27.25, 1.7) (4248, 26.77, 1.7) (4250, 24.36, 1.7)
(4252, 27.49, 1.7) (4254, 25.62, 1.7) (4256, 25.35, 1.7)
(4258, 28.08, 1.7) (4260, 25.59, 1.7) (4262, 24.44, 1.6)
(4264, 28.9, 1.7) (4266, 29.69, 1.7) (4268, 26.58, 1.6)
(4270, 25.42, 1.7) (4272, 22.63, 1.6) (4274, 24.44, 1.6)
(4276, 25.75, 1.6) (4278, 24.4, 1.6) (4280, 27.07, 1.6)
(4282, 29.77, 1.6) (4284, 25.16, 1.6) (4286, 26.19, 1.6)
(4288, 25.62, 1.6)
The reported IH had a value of 15.0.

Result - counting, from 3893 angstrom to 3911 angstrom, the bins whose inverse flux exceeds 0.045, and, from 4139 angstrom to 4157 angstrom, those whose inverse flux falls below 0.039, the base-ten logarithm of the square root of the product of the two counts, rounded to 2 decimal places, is 0.83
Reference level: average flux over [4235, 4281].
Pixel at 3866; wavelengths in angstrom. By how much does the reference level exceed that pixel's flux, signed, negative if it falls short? 7.7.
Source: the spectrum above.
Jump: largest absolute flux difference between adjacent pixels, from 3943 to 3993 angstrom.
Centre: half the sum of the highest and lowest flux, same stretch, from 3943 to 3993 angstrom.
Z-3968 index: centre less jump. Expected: 10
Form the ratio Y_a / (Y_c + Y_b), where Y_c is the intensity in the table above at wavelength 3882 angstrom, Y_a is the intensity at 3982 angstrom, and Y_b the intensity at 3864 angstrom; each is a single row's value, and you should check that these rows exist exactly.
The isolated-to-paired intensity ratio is 0.54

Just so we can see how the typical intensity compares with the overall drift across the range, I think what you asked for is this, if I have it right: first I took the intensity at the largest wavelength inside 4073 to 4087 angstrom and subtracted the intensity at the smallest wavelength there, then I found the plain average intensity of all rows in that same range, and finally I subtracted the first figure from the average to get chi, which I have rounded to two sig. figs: 20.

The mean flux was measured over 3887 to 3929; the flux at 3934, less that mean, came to -15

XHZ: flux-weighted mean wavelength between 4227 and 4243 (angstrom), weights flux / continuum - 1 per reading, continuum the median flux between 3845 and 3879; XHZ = 4235.3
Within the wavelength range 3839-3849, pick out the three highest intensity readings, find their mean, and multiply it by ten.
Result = 182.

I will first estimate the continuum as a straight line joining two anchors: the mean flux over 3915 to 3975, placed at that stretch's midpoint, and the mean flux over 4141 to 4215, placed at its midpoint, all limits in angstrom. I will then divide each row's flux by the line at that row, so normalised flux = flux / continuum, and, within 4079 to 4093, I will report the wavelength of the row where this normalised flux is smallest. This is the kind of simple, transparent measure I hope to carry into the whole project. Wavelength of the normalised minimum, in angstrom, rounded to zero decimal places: 4084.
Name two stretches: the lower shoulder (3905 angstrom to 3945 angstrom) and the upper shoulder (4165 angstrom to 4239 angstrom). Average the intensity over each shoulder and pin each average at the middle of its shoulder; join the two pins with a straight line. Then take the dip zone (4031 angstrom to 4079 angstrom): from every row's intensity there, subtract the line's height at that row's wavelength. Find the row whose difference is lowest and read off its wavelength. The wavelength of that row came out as 4046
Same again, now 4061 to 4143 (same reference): 4102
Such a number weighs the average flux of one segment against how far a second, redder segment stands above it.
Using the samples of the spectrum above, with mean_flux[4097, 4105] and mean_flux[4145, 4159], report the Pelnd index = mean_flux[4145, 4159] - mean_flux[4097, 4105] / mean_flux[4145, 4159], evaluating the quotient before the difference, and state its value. 26.4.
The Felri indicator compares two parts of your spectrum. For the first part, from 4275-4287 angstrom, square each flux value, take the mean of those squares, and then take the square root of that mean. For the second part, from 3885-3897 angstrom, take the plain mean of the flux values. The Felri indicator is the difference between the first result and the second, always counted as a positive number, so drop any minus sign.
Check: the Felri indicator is 10.2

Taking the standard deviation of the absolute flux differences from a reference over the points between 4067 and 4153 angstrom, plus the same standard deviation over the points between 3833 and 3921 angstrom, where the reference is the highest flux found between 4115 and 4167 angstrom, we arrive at 6.2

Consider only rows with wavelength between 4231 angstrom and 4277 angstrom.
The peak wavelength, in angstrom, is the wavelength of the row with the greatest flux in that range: 4266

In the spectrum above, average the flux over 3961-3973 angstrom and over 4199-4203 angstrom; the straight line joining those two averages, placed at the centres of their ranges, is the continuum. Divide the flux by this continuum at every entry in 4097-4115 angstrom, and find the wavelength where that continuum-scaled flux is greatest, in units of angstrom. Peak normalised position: 4114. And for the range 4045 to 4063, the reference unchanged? 4050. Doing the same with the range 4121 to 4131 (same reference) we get 4126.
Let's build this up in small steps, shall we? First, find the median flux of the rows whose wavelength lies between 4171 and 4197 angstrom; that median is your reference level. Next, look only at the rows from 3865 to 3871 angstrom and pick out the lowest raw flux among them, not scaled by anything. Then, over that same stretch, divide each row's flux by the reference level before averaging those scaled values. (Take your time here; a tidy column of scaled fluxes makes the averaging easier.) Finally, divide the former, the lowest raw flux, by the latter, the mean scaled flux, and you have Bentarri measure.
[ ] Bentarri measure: 23.4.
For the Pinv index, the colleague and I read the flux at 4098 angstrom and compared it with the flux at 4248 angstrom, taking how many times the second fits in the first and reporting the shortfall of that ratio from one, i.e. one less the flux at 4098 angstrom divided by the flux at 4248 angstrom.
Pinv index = 0.1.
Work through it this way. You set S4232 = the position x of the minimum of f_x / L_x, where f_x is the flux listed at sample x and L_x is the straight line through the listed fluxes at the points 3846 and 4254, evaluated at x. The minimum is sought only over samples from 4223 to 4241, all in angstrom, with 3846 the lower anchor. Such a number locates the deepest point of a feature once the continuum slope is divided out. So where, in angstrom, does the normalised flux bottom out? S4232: 4226 angstrom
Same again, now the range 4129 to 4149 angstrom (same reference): 4134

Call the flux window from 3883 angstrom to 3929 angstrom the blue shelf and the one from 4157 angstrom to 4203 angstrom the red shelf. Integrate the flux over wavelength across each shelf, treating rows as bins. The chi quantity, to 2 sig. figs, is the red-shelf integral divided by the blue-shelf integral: 1.4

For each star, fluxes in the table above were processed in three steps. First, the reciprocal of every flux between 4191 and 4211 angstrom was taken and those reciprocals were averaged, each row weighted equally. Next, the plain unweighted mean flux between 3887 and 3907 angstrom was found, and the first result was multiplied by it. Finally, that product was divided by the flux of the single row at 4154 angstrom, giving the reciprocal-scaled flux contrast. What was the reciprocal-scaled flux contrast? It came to 0.025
